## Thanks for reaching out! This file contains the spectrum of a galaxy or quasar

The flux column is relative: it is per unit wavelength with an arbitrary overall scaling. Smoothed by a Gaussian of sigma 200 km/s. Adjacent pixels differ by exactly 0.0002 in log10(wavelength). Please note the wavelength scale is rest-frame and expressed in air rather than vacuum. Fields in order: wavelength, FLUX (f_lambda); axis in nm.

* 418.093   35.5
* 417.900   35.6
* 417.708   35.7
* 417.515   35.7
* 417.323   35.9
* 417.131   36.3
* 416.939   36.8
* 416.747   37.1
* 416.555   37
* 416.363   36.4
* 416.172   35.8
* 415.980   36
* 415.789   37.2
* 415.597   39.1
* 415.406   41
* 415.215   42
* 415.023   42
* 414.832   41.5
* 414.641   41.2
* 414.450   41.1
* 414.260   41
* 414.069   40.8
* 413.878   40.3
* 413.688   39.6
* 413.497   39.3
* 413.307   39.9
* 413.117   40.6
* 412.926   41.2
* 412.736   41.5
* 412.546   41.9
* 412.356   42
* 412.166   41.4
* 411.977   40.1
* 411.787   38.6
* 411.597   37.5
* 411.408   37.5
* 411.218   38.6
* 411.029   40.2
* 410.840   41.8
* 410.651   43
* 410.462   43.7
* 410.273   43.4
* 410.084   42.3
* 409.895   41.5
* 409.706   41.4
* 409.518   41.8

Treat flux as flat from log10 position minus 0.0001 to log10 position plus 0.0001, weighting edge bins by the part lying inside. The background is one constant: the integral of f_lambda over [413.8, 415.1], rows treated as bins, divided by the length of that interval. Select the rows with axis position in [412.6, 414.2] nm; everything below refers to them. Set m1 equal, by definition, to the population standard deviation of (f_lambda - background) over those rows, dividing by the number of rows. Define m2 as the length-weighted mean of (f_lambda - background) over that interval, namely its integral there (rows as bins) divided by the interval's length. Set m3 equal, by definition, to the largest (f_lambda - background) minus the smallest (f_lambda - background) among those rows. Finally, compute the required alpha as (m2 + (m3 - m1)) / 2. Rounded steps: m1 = 0.7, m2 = -0.7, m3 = 2.2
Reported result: 0.4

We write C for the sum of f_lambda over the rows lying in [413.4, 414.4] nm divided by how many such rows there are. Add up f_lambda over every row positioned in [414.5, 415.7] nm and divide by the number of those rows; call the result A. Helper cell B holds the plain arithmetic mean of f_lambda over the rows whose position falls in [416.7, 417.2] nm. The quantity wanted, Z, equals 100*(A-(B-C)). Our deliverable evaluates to 4460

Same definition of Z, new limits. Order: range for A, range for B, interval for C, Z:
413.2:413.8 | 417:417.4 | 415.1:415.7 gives 4420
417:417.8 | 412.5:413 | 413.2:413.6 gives 3397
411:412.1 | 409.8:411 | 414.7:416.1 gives 3596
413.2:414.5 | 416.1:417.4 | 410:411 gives 4665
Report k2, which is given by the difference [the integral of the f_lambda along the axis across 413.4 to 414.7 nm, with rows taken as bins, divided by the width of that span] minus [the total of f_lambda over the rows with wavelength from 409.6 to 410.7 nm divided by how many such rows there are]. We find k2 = -2.1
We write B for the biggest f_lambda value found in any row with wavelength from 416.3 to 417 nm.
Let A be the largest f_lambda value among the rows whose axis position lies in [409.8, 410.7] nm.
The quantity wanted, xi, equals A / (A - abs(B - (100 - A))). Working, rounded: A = 43.7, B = 37.1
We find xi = 1.78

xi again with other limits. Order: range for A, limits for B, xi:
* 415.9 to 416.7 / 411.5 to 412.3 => 2.40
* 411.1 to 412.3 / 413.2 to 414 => 1.79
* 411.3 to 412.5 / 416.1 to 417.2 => 1.99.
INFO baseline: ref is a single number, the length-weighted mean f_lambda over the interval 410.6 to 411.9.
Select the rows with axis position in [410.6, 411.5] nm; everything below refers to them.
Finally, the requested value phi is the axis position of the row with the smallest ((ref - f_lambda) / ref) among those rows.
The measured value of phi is 410.651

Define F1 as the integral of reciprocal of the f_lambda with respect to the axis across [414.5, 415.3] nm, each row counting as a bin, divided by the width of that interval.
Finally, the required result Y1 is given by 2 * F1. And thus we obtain 0.0480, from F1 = 0.0240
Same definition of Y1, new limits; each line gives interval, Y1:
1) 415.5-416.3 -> 0.0542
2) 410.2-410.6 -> 0.0460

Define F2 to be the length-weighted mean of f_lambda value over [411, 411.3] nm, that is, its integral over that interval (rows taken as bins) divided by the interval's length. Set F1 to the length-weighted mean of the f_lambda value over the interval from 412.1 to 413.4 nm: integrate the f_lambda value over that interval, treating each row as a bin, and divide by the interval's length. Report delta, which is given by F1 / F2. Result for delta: 1.05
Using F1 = 41.2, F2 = 39.3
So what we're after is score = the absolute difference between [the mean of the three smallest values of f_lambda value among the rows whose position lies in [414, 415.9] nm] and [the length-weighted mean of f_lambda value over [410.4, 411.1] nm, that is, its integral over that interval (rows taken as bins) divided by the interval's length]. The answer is 3.2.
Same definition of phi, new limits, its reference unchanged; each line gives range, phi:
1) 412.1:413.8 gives 412.356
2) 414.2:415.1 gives 415.023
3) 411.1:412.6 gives 412.356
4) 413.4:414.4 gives 414.260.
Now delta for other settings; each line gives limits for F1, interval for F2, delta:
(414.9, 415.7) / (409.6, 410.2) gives 0.98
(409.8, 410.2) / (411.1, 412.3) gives 1.07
